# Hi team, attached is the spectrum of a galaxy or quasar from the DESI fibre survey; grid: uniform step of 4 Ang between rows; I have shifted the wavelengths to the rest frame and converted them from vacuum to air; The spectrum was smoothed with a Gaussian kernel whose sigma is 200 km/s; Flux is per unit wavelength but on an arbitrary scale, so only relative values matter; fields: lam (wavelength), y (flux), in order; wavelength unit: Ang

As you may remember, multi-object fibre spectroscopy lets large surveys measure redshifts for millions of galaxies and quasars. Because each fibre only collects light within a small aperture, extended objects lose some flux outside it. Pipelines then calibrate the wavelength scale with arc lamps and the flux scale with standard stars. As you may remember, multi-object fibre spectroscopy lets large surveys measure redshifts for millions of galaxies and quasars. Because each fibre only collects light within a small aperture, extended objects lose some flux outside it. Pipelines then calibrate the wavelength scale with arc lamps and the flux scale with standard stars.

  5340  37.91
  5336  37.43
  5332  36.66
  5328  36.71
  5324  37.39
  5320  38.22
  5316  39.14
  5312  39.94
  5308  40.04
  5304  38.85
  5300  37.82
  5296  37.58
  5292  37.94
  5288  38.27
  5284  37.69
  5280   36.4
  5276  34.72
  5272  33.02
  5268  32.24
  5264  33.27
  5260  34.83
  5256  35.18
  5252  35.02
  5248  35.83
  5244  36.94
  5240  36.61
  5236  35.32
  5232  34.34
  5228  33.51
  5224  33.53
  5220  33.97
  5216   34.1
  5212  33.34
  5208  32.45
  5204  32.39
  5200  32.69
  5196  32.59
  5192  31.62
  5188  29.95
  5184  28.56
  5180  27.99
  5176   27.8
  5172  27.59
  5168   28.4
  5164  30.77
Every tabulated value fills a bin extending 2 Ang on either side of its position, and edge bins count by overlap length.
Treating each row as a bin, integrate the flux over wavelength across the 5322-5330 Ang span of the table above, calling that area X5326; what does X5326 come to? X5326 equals 296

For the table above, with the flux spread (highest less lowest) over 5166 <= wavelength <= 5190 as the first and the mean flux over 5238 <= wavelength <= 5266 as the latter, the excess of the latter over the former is 33.0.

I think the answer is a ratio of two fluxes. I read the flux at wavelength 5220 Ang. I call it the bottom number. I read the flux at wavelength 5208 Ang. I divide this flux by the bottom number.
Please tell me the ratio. 0.96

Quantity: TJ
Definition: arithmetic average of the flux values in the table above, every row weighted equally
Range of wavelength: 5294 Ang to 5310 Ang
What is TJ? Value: 38.6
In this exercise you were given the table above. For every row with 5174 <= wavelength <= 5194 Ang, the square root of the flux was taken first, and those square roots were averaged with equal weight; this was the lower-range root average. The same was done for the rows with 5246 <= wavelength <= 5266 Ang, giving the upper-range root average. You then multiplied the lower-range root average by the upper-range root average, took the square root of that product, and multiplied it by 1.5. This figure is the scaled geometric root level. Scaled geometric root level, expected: 8.5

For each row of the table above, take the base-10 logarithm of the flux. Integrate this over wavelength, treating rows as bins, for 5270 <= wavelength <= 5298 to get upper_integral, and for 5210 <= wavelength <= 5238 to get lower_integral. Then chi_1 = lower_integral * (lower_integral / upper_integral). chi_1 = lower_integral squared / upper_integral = 42.1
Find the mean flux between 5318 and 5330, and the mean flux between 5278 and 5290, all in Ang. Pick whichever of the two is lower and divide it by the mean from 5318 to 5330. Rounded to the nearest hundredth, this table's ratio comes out 1.00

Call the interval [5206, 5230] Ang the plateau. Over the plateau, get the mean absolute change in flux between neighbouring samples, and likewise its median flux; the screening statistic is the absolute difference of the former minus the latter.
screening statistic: 33.1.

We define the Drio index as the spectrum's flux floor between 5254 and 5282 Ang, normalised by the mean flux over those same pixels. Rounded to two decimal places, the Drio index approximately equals 0.94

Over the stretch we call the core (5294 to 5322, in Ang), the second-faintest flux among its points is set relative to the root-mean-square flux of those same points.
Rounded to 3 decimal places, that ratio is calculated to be 0.975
